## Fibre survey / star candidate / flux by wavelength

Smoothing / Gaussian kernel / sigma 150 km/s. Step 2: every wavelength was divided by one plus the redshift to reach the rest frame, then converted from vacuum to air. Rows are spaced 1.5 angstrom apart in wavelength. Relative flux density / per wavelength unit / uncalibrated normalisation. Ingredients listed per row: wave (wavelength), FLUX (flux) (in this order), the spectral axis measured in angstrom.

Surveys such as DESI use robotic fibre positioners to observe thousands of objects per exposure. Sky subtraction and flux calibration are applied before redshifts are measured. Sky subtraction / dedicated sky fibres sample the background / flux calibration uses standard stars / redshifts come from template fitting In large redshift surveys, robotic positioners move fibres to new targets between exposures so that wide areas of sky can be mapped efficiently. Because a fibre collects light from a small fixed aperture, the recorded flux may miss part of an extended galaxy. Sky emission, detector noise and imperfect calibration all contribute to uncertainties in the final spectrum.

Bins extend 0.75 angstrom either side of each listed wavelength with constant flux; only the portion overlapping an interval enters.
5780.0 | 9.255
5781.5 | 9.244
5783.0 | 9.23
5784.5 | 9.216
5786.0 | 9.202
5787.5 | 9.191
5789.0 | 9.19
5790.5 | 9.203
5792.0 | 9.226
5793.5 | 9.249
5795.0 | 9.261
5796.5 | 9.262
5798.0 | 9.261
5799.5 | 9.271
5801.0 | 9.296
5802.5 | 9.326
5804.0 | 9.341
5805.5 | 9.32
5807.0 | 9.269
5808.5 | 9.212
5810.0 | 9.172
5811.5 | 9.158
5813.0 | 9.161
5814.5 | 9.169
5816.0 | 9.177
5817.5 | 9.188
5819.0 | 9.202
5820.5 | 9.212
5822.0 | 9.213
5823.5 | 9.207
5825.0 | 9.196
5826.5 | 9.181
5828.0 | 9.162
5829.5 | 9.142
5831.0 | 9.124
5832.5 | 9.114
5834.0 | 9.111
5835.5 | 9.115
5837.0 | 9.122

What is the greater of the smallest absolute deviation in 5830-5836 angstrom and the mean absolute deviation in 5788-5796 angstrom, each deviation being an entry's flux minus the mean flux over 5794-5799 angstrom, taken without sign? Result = 0.137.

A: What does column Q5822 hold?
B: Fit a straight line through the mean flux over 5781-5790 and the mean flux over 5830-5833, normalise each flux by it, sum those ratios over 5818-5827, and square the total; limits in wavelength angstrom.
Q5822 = 37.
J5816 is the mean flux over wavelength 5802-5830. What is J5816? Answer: 9.21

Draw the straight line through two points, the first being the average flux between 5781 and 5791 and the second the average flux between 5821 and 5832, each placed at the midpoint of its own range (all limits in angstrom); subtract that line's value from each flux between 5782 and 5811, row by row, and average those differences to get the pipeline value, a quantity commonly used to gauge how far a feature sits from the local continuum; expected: 0.05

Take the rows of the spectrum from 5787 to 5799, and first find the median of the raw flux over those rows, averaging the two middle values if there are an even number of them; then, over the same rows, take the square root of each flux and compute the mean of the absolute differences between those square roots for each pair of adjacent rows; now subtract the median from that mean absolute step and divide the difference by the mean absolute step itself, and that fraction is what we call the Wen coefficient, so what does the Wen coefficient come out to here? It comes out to -5307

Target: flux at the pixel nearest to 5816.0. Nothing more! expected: 9.177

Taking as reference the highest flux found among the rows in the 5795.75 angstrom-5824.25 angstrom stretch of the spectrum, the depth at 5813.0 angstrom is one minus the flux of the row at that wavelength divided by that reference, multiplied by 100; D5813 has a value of 1.9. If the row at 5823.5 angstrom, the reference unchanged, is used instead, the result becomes 1.4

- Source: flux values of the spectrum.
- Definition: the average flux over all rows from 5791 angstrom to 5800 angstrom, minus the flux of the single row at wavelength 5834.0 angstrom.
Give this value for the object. 0.14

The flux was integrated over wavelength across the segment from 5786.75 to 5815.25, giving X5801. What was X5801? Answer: 263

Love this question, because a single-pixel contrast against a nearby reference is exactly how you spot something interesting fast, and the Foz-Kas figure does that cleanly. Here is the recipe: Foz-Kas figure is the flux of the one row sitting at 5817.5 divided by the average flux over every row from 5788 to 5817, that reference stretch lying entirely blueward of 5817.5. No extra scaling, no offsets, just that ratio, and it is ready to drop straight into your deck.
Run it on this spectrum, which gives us 0.995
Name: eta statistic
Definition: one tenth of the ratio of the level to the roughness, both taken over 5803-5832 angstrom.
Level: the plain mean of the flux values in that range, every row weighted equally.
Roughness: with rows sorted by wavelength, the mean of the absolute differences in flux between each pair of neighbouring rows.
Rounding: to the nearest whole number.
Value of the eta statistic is 51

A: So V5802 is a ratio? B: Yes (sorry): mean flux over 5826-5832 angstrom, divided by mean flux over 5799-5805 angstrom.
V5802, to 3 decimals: 0.983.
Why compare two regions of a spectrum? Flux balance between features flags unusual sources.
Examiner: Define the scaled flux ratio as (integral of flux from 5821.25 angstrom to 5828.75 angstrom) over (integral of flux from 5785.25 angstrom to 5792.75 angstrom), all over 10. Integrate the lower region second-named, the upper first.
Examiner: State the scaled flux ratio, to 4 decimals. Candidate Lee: 0.0999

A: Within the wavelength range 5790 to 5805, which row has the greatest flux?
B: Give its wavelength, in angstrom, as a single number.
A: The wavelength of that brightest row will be 5804.0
